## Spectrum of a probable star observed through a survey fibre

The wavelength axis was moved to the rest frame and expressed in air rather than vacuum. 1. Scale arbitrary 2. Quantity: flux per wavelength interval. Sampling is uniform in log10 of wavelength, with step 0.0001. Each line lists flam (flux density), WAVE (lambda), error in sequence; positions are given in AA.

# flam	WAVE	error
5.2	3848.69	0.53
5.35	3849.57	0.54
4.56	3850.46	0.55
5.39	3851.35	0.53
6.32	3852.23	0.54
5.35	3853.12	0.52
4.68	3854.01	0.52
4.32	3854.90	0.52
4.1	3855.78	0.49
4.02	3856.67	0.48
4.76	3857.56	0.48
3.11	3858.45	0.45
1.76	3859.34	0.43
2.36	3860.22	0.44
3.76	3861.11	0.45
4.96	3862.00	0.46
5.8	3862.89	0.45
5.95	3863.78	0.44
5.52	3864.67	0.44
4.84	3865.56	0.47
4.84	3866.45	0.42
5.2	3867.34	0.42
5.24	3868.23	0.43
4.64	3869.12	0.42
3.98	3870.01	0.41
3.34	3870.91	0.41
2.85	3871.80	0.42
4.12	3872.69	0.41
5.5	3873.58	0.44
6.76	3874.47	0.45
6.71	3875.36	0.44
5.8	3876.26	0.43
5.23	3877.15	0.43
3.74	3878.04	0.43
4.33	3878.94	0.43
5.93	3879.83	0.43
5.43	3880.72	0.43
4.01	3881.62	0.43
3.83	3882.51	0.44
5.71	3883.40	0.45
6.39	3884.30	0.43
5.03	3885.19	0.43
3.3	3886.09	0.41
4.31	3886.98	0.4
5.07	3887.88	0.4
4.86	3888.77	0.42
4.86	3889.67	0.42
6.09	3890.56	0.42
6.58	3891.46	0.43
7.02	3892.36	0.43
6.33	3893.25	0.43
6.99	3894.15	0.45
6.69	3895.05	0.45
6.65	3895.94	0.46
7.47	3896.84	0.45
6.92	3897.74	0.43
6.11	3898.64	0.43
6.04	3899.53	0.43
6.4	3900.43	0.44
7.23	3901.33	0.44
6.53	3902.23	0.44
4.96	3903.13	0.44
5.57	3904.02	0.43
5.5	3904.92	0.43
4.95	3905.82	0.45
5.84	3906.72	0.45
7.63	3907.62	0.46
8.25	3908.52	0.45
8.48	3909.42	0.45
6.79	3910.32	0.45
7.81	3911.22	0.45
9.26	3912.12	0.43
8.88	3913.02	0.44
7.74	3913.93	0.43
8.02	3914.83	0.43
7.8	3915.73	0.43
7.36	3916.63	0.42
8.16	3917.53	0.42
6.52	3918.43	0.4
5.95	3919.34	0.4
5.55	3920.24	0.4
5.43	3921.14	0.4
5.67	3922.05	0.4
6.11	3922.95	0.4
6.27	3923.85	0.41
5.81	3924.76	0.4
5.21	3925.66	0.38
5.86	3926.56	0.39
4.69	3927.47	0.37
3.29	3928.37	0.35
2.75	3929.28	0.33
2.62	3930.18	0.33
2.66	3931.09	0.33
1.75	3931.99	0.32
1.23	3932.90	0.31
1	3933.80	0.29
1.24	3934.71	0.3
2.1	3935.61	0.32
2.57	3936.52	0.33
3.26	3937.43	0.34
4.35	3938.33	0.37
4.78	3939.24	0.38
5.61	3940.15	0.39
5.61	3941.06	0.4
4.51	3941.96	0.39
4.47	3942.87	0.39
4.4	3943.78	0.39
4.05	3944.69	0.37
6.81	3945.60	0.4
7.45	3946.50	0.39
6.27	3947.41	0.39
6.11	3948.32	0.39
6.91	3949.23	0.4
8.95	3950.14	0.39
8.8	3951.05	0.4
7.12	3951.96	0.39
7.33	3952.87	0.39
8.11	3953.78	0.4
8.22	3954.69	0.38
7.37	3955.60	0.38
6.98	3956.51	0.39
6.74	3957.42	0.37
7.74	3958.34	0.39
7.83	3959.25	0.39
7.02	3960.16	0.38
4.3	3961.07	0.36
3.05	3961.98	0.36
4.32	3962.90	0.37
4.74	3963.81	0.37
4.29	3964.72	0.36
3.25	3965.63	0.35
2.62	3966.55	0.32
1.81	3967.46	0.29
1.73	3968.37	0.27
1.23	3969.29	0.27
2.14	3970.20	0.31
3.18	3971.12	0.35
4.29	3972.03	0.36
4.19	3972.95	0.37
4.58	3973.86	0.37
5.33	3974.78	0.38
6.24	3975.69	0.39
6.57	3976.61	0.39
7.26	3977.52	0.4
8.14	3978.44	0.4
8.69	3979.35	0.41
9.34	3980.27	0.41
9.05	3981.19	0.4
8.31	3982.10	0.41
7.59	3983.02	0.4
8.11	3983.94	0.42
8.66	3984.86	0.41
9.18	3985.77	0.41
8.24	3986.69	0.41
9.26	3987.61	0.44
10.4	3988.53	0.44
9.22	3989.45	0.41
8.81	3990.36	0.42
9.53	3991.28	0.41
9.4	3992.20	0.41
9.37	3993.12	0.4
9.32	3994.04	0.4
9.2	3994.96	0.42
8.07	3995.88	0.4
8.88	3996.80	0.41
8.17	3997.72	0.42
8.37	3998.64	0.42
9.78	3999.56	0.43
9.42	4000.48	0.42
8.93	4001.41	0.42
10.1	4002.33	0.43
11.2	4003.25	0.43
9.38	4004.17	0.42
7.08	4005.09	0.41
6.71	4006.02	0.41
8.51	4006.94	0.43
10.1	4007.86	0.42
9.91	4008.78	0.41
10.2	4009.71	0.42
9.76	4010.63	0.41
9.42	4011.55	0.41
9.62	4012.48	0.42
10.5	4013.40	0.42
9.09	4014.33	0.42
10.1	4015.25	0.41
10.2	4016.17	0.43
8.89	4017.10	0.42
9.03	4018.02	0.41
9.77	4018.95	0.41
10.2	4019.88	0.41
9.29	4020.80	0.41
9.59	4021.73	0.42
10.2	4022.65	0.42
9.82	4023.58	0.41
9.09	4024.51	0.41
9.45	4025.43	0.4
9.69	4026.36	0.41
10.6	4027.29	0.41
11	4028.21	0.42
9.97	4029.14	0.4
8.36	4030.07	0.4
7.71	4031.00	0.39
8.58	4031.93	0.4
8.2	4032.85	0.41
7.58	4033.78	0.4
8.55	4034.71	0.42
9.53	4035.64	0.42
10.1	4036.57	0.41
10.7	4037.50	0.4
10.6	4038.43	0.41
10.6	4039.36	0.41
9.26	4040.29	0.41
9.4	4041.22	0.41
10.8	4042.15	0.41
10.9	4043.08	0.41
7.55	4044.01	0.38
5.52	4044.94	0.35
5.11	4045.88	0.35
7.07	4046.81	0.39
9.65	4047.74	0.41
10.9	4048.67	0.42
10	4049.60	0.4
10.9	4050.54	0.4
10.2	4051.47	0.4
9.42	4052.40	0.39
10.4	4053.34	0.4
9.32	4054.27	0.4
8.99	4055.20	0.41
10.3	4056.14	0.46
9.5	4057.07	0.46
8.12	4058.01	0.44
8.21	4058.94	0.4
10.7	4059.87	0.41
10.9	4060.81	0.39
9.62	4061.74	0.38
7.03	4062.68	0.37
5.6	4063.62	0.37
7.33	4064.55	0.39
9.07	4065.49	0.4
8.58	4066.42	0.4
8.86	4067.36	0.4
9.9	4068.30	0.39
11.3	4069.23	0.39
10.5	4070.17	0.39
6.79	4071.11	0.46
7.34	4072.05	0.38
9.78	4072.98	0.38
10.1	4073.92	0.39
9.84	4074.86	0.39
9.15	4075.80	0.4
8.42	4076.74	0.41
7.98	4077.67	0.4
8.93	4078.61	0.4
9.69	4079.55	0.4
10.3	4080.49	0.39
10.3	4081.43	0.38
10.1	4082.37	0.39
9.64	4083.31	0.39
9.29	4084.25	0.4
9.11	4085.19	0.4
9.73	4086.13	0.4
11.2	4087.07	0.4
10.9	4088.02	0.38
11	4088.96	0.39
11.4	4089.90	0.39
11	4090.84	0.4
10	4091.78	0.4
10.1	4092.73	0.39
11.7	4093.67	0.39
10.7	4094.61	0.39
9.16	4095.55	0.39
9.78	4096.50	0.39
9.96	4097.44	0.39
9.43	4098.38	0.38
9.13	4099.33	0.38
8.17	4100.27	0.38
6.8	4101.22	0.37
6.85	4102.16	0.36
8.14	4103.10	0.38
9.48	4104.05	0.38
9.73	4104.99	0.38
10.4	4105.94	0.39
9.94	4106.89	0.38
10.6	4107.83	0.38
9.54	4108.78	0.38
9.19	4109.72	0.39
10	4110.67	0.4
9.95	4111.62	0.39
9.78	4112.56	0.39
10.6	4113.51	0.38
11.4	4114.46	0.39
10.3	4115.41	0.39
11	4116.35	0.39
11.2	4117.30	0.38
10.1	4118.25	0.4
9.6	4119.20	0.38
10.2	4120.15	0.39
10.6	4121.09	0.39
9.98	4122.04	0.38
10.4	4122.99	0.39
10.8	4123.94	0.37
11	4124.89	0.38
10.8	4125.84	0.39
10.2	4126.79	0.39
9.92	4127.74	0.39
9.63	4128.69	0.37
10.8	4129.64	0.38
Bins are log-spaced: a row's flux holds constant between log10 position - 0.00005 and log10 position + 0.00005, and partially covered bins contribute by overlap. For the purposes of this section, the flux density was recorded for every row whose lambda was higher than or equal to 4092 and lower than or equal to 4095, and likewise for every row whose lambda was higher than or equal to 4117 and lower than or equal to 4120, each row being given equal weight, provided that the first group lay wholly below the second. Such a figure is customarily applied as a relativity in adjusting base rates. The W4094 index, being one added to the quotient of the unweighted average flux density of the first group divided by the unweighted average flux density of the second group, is 2.1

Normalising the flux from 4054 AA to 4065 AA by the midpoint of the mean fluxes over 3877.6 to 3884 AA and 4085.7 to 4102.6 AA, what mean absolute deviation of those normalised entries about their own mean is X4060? 0.18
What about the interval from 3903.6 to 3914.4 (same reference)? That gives 0.17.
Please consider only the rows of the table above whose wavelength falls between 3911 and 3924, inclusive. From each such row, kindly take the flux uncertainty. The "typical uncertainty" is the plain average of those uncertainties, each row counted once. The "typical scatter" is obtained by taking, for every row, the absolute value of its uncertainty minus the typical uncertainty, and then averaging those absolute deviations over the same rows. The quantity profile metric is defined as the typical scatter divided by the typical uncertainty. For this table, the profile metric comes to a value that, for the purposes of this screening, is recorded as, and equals 0.036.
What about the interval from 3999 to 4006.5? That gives 0.016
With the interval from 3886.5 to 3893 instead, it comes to 0.023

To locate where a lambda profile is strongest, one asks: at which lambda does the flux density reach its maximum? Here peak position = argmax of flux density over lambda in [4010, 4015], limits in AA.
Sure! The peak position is 4013.40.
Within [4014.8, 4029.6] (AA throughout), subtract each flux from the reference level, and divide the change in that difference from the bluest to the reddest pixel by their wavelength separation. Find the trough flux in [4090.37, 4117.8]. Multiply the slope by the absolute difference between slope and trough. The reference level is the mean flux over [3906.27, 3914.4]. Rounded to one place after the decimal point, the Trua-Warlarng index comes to 0.1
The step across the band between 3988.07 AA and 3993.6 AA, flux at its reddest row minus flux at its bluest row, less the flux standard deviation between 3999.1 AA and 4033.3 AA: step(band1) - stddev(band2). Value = -2.0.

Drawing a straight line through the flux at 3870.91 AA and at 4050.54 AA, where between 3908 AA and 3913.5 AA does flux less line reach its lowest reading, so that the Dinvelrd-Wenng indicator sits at 3910.32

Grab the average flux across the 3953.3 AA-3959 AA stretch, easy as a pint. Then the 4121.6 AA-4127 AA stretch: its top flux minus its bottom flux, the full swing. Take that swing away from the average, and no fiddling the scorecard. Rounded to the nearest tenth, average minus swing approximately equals 6.5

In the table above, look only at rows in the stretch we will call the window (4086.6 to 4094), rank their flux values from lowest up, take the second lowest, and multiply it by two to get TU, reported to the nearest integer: 20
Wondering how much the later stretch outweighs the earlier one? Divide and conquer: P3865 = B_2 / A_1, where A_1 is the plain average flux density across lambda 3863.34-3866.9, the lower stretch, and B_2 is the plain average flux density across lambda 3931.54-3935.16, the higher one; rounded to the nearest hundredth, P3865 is 0.25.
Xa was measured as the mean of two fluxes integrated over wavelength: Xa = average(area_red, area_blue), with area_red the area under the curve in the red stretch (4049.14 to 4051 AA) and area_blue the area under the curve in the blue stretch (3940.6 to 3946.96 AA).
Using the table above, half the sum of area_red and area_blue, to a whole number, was 27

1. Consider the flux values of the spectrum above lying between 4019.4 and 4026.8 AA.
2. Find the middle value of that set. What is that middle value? 9.6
